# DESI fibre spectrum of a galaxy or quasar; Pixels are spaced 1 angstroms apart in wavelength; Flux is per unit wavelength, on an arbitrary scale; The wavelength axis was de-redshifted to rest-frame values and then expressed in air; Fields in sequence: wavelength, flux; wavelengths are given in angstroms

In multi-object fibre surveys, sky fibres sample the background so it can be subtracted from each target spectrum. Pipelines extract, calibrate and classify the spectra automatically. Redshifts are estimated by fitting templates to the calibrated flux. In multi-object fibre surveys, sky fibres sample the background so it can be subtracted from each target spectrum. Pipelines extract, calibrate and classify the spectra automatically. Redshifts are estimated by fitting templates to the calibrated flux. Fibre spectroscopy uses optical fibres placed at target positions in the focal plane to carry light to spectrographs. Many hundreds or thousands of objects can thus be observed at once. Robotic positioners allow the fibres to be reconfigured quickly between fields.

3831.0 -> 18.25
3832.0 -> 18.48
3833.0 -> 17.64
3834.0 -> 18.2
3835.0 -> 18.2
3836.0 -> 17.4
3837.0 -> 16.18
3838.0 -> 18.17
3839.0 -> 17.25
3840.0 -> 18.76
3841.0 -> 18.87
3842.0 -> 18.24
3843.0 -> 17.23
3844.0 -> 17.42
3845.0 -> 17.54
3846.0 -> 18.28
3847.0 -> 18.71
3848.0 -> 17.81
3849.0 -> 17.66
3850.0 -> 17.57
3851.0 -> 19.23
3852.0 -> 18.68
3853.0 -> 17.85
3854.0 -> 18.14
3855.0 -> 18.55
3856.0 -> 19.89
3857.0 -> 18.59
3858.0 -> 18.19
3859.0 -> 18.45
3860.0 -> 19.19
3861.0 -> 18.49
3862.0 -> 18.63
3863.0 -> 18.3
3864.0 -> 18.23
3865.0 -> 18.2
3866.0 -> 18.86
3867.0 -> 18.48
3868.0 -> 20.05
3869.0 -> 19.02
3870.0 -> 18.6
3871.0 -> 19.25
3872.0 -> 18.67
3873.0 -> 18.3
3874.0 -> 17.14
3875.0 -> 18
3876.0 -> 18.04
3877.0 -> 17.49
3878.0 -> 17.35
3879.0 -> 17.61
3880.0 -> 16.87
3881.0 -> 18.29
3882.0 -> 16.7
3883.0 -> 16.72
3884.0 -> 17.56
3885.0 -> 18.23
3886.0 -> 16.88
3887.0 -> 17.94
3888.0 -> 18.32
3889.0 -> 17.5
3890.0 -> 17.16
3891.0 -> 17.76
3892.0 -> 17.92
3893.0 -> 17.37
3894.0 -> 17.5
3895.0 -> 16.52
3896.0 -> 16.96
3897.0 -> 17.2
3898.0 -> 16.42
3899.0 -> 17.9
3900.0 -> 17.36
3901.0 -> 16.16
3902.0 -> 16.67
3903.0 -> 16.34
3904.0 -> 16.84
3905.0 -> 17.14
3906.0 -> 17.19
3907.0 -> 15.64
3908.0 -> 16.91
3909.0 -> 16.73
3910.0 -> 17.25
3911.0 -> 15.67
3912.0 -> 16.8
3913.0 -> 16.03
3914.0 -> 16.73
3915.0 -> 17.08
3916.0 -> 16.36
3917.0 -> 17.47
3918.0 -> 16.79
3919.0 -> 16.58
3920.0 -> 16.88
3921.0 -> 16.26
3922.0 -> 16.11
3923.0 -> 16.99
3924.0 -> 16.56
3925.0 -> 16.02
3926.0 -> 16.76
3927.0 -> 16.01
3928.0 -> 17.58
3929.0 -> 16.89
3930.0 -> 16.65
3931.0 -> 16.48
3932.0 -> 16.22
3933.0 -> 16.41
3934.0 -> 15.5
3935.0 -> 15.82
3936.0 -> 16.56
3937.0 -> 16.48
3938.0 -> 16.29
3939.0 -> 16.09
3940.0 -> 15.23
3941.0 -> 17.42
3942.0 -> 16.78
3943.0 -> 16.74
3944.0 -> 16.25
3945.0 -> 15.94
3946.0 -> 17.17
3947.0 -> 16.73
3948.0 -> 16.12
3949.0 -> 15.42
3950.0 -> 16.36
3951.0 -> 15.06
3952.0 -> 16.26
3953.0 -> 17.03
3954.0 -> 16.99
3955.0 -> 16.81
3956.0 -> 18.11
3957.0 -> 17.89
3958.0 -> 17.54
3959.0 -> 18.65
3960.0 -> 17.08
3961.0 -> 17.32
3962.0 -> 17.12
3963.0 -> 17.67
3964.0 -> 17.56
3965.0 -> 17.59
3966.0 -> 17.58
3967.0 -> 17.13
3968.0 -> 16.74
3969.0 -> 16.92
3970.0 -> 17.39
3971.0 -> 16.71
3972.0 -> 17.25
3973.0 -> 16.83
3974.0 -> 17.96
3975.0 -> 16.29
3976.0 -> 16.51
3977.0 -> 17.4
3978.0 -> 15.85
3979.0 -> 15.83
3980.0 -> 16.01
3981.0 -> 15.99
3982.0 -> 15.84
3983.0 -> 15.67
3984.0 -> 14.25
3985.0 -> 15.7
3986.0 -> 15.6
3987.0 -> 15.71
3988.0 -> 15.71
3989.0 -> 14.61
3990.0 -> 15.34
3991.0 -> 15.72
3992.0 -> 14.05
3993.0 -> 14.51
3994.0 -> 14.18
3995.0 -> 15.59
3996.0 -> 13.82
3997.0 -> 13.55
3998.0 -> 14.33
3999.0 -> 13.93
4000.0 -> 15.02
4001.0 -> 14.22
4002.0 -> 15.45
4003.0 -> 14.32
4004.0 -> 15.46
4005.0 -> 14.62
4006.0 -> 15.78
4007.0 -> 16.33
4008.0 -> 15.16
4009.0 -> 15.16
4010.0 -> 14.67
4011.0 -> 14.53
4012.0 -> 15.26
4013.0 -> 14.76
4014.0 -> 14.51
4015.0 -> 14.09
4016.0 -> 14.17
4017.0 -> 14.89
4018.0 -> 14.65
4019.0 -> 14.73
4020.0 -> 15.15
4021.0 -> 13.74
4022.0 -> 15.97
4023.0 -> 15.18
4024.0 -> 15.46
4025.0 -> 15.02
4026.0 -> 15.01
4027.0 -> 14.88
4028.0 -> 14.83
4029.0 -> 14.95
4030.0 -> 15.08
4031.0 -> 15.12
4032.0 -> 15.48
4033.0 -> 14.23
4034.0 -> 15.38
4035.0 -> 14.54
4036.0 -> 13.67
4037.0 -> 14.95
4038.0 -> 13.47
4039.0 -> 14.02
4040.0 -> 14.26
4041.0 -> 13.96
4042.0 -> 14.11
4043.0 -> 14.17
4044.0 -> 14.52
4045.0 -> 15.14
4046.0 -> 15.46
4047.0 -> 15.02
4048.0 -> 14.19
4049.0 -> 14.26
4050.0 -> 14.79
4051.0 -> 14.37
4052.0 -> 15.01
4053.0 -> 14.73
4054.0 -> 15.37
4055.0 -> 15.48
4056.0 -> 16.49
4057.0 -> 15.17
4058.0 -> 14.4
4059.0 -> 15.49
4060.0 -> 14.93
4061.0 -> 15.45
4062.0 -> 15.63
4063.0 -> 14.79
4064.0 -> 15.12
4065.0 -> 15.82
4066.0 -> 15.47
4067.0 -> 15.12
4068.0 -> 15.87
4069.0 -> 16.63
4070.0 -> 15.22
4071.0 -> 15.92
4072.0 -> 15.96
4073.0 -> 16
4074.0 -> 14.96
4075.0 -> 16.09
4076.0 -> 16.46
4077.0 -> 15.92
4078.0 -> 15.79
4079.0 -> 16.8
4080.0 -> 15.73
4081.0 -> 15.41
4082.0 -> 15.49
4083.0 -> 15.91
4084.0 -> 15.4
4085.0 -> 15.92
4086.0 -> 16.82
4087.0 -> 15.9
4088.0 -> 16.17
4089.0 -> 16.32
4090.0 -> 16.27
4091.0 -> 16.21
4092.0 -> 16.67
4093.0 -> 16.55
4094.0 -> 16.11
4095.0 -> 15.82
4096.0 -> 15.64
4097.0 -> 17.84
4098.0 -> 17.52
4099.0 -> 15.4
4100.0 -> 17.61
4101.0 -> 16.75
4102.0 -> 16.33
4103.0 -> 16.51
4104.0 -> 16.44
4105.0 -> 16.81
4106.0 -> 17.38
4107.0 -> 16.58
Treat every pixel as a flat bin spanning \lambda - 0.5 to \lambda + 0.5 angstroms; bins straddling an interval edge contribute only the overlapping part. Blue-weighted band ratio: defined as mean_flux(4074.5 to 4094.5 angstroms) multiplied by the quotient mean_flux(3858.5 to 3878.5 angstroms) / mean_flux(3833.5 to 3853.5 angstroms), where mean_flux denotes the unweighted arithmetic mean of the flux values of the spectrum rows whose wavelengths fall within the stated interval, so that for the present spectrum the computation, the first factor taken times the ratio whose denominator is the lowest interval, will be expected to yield 17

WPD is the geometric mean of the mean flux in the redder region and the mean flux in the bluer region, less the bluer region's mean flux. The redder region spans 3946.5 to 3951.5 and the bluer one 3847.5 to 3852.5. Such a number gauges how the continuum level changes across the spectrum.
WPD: -1.2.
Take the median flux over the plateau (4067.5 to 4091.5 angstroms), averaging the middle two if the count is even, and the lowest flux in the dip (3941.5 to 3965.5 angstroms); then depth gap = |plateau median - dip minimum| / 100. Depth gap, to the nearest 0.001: 0.009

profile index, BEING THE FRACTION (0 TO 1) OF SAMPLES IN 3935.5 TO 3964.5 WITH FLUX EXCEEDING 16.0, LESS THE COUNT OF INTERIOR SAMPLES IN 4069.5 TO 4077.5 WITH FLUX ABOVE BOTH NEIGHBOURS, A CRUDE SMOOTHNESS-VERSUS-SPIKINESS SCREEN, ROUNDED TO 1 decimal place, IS -1.1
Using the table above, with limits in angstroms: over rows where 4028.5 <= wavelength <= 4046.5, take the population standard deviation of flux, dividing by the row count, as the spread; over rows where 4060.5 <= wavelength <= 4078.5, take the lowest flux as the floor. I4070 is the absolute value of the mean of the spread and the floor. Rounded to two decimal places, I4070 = 7.70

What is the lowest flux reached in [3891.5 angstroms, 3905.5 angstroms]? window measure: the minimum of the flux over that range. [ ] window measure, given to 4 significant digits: 16.16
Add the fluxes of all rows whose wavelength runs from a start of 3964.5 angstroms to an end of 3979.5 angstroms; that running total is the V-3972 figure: 254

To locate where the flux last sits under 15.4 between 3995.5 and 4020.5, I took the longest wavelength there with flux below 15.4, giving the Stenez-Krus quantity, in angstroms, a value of 4020.0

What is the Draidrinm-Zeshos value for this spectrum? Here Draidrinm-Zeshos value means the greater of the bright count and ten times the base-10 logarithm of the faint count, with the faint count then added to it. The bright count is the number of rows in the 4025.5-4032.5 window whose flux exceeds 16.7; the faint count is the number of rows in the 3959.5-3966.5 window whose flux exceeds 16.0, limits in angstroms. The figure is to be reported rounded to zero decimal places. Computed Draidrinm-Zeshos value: 15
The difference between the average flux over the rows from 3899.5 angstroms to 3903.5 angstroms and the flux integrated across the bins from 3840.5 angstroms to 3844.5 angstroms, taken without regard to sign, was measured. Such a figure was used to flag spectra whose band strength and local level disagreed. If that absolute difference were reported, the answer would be 55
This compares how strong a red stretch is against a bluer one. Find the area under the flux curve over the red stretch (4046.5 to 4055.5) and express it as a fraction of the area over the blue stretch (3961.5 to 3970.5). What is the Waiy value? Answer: 0.856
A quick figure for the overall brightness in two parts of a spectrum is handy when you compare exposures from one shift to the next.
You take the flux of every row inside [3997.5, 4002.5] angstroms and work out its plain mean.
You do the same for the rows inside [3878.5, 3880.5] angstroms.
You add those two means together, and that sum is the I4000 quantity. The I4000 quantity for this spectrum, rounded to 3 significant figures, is 31.8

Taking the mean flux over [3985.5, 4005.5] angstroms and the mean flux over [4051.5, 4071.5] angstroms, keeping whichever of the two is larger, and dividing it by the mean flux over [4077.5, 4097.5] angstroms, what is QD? 0.95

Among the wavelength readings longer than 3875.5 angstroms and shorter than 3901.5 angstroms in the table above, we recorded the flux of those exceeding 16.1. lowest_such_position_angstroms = 3876.0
